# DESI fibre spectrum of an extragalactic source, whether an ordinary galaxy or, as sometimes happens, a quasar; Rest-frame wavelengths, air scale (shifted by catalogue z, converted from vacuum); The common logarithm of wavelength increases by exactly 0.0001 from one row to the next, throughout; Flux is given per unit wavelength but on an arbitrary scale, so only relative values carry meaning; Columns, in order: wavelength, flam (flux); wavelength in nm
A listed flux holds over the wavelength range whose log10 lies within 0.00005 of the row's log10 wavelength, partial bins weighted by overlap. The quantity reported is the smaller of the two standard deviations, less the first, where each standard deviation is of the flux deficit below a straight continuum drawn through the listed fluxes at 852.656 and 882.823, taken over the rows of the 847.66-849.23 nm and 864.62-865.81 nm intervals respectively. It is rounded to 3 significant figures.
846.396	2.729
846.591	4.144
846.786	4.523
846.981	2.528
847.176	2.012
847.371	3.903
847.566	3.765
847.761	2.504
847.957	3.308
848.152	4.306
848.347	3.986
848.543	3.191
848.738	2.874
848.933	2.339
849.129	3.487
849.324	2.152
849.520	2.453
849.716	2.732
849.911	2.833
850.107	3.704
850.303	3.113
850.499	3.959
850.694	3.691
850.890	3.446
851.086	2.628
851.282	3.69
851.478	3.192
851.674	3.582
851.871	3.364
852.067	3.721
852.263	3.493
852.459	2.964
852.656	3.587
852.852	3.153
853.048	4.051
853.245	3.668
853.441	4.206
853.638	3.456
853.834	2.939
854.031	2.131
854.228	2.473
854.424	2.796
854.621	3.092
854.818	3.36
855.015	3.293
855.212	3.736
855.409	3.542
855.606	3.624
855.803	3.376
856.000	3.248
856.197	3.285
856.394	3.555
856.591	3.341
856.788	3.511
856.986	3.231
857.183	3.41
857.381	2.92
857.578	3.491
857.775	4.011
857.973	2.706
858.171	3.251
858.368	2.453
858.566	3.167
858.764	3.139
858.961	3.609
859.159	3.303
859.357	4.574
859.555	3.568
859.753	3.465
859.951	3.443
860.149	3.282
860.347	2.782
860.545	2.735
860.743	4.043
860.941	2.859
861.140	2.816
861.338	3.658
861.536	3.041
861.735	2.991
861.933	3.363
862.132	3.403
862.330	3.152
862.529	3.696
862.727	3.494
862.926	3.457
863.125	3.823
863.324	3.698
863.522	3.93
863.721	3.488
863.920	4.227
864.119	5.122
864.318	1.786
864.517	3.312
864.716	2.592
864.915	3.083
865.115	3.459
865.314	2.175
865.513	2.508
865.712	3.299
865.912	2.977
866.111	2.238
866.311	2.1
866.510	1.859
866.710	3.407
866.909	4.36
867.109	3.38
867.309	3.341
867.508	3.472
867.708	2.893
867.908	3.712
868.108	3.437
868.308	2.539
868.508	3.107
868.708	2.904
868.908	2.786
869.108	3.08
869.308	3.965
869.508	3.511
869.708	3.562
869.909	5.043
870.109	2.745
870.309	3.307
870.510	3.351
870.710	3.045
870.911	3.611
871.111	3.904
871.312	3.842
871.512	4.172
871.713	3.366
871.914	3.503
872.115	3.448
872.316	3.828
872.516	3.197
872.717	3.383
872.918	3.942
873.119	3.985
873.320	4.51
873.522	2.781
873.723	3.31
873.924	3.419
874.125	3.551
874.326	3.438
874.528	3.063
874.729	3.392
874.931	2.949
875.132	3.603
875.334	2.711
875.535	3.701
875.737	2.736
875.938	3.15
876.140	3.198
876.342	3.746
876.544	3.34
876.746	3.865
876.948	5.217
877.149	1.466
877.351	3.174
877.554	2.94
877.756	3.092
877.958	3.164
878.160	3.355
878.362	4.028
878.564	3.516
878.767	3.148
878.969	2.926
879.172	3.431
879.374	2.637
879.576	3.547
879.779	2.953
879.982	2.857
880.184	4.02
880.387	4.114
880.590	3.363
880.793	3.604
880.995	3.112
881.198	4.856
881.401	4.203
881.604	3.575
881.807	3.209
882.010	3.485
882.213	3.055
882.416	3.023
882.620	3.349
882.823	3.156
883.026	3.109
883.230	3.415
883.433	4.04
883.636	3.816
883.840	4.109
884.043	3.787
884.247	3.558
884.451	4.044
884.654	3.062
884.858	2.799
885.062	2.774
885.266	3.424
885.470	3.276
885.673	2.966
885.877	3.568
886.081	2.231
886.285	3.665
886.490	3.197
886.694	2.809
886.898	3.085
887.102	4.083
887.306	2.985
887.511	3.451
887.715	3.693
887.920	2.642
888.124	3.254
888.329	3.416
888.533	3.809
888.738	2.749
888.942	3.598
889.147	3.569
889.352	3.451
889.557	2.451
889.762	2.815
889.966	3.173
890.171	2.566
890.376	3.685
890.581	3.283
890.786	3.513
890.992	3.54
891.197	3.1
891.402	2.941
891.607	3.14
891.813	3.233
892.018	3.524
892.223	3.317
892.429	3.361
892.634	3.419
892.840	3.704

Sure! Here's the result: -0.177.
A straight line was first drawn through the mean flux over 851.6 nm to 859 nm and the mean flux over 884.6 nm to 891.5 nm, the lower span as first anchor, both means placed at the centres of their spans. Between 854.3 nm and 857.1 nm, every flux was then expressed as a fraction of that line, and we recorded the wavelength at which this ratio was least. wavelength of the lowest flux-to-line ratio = 854.424 nm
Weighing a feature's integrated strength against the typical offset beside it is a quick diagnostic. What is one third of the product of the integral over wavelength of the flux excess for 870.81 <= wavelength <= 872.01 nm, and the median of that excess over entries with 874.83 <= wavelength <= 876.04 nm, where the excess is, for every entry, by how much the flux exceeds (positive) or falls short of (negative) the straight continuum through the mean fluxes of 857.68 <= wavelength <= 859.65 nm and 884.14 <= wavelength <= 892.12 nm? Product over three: -0.041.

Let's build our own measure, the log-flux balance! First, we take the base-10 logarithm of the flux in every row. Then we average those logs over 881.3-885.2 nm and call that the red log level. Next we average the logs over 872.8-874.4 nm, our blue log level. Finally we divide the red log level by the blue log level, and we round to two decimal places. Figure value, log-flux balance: 0.96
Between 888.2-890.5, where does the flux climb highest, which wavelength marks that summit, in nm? 888.533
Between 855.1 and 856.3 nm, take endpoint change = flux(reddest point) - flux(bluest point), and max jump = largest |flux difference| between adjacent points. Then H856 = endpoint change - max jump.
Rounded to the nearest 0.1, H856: -0.7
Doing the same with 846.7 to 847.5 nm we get -2.6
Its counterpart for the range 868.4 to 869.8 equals -0.4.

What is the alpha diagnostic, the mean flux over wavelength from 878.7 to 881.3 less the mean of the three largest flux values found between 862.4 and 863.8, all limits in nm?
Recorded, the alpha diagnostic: -0.4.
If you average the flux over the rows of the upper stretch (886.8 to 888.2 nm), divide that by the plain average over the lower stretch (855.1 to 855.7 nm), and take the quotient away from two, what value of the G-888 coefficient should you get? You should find 1.09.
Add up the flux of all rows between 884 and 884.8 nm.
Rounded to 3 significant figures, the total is 14.5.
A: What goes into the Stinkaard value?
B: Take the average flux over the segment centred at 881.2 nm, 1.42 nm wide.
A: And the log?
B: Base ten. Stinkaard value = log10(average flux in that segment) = 0.569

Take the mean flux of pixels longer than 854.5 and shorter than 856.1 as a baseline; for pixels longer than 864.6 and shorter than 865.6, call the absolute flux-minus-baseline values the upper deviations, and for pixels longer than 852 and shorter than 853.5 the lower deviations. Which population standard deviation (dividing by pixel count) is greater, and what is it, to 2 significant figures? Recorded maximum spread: 0.42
